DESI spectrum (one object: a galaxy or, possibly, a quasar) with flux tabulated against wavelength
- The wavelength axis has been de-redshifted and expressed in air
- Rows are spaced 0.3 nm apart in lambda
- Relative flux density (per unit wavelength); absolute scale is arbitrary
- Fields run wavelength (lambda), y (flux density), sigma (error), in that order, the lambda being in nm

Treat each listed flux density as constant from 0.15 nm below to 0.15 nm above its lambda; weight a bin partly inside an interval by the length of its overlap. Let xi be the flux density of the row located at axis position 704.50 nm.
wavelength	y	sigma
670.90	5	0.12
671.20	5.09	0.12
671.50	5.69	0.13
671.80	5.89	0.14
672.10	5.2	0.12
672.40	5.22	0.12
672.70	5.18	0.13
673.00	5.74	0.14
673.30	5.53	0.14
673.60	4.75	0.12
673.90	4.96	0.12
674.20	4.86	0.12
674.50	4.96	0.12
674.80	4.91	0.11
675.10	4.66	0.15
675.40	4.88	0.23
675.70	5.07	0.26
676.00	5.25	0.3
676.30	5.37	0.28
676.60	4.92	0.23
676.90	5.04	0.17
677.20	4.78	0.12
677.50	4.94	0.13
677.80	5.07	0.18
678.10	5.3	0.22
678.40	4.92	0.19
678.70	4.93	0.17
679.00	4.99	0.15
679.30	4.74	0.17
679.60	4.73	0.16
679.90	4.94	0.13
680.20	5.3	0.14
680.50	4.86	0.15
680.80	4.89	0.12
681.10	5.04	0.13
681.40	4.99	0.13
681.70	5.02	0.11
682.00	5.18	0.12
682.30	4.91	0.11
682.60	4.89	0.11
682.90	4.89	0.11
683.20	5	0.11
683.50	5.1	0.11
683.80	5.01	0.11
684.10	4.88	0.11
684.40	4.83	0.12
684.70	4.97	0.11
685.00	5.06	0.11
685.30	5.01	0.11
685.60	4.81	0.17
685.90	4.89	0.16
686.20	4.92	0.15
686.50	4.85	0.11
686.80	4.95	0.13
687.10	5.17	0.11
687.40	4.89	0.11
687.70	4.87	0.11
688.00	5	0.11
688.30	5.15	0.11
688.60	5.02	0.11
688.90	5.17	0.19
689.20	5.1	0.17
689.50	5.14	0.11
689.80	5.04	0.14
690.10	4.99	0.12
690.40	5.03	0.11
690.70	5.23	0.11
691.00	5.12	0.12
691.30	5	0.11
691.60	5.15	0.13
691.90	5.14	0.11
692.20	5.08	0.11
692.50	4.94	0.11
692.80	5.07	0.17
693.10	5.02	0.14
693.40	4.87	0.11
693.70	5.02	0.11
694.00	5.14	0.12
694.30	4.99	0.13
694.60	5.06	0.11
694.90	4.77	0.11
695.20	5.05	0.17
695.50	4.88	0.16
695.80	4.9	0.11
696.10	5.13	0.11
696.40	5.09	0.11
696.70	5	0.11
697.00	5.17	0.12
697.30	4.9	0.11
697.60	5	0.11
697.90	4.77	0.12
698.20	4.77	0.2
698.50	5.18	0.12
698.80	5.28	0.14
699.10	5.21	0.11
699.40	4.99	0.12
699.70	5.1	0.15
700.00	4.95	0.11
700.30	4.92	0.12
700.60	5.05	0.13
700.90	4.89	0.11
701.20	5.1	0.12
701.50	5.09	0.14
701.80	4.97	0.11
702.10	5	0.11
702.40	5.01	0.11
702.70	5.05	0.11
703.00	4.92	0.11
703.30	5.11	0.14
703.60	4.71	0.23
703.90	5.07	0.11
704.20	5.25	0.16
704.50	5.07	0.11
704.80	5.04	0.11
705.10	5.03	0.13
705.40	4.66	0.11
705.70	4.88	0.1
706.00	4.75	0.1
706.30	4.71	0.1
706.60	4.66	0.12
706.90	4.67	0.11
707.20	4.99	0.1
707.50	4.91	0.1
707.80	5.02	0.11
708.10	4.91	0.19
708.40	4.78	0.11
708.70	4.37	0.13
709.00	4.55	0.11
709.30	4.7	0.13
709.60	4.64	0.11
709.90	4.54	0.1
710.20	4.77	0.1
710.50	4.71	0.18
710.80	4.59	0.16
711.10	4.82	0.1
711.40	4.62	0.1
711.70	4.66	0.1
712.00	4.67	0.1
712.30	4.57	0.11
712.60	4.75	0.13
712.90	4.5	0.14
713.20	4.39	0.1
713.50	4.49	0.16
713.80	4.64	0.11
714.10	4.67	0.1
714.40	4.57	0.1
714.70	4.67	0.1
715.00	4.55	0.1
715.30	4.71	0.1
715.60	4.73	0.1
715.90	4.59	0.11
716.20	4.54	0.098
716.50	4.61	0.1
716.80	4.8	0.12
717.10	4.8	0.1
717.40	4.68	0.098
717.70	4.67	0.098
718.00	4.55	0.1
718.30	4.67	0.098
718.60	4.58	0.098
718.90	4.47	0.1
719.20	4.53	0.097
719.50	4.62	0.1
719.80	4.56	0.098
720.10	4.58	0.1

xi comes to 5.07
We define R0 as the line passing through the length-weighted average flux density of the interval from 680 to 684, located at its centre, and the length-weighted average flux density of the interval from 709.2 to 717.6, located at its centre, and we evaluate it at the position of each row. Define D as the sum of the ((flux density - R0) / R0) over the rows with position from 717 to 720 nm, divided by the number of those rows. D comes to 0.01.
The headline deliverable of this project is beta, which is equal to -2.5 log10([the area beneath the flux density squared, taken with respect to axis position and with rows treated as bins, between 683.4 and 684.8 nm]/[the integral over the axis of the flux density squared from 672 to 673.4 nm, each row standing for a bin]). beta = 0.2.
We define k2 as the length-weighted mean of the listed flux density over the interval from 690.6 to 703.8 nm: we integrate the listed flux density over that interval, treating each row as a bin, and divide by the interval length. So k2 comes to 5.02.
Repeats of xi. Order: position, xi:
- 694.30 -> 4.99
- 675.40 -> 4.88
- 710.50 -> 4.71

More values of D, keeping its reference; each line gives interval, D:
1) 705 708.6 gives 0.02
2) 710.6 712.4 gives 0.00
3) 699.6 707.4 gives 0.04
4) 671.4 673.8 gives 0.06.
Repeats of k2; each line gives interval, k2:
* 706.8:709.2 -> 4.78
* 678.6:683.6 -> 4.96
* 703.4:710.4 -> 4.81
